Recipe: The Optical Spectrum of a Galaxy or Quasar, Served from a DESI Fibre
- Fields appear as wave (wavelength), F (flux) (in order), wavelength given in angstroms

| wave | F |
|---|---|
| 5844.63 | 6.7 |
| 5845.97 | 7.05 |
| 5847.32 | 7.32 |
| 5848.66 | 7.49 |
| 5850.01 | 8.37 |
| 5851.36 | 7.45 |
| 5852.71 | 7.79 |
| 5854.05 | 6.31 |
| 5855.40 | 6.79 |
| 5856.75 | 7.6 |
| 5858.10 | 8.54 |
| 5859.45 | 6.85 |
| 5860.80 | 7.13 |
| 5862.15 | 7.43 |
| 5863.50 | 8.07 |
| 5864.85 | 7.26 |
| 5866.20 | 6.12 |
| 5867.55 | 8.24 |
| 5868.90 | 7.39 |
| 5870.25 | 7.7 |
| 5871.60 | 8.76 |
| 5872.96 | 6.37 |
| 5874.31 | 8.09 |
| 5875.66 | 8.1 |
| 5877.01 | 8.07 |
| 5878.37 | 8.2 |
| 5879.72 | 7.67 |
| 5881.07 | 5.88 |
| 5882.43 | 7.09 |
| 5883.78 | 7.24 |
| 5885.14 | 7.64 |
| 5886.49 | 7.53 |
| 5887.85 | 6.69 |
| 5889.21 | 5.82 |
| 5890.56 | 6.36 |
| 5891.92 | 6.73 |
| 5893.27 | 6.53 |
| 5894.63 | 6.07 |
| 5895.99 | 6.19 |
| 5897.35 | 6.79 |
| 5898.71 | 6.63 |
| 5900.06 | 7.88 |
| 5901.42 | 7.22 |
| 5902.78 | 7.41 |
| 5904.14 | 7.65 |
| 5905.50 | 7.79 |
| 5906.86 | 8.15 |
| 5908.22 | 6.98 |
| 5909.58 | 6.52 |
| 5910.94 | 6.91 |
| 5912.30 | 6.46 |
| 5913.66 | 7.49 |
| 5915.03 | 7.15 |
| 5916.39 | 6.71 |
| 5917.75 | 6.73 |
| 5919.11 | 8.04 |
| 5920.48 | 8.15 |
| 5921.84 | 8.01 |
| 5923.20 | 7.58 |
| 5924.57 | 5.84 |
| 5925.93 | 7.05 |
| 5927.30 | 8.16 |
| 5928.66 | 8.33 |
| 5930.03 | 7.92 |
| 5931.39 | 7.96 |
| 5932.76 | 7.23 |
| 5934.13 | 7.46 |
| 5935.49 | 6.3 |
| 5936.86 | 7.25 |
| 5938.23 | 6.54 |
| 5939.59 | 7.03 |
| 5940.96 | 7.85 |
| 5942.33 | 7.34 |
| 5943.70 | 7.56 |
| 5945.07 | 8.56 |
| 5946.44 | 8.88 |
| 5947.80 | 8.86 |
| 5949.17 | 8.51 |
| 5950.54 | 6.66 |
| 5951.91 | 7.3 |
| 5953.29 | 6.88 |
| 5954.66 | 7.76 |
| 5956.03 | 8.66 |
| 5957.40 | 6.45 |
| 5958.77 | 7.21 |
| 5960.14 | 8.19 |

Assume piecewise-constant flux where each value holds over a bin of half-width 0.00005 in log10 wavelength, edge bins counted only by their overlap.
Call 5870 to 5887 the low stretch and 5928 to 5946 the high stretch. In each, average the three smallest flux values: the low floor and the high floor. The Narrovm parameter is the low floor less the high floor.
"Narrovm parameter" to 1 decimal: -0.2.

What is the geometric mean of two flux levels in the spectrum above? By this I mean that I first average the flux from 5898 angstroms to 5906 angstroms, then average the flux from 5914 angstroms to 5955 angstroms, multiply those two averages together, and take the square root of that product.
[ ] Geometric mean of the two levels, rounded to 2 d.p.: 7.47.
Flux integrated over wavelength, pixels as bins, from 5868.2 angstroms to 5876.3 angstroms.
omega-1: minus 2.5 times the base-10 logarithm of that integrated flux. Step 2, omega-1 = -4.49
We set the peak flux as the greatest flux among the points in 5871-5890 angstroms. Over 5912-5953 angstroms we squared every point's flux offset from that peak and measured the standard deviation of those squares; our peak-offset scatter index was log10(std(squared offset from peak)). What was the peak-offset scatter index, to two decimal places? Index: 0.32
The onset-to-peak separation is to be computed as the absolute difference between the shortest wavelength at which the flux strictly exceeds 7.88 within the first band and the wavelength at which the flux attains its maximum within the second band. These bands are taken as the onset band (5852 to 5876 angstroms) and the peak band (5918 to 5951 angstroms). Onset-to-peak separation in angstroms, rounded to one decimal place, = 88.3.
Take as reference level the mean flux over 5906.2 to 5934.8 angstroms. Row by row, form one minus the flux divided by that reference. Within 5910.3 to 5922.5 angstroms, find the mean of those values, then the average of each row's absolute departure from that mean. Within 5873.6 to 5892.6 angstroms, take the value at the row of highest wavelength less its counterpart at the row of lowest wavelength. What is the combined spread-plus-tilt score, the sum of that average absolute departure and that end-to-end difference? 0.26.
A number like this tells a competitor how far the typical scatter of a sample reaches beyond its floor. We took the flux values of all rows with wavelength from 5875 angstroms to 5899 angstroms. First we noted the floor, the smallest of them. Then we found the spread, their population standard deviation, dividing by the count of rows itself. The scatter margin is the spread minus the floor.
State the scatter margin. -5.07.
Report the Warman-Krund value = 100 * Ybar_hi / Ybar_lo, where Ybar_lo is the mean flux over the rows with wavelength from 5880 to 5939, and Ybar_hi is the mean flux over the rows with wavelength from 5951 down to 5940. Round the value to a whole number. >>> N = 113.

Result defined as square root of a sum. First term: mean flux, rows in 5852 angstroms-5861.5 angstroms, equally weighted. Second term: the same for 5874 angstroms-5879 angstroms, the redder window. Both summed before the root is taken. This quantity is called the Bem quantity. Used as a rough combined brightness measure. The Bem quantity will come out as 3.92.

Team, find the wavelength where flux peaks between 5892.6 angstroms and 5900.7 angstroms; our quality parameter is 5900.06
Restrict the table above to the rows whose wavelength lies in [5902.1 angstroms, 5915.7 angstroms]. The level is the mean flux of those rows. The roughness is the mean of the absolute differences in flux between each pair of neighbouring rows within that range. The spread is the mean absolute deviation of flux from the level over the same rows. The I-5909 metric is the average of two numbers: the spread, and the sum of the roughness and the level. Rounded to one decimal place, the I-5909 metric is 4.1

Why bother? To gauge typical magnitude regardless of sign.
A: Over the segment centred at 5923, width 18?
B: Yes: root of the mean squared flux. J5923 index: 7.54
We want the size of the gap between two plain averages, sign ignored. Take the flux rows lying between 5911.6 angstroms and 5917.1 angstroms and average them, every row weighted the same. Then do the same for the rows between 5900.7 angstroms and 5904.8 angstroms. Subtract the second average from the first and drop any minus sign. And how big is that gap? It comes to 0.47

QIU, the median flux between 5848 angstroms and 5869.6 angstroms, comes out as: 7.44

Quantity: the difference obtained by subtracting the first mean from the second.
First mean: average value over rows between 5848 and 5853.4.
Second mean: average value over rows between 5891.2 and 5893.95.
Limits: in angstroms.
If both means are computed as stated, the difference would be -1.14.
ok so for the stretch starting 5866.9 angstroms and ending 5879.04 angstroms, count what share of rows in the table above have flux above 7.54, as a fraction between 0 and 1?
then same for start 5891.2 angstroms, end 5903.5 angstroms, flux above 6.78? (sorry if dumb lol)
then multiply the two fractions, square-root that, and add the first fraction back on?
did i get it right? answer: 1.37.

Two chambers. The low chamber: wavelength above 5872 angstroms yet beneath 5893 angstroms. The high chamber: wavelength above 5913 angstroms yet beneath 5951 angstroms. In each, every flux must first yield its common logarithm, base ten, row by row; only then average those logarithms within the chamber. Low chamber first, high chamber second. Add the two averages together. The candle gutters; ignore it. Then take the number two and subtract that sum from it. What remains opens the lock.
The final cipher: 0.272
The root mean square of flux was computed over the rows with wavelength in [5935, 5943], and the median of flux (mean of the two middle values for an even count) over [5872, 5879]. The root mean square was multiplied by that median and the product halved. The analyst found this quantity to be 28.6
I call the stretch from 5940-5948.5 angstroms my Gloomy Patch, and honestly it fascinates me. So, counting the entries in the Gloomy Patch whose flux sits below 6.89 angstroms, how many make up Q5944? 0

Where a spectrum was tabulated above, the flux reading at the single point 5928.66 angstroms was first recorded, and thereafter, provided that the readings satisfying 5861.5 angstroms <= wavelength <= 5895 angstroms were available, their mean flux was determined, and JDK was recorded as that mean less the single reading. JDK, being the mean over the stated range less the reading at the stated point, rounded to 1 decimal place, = -1.1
